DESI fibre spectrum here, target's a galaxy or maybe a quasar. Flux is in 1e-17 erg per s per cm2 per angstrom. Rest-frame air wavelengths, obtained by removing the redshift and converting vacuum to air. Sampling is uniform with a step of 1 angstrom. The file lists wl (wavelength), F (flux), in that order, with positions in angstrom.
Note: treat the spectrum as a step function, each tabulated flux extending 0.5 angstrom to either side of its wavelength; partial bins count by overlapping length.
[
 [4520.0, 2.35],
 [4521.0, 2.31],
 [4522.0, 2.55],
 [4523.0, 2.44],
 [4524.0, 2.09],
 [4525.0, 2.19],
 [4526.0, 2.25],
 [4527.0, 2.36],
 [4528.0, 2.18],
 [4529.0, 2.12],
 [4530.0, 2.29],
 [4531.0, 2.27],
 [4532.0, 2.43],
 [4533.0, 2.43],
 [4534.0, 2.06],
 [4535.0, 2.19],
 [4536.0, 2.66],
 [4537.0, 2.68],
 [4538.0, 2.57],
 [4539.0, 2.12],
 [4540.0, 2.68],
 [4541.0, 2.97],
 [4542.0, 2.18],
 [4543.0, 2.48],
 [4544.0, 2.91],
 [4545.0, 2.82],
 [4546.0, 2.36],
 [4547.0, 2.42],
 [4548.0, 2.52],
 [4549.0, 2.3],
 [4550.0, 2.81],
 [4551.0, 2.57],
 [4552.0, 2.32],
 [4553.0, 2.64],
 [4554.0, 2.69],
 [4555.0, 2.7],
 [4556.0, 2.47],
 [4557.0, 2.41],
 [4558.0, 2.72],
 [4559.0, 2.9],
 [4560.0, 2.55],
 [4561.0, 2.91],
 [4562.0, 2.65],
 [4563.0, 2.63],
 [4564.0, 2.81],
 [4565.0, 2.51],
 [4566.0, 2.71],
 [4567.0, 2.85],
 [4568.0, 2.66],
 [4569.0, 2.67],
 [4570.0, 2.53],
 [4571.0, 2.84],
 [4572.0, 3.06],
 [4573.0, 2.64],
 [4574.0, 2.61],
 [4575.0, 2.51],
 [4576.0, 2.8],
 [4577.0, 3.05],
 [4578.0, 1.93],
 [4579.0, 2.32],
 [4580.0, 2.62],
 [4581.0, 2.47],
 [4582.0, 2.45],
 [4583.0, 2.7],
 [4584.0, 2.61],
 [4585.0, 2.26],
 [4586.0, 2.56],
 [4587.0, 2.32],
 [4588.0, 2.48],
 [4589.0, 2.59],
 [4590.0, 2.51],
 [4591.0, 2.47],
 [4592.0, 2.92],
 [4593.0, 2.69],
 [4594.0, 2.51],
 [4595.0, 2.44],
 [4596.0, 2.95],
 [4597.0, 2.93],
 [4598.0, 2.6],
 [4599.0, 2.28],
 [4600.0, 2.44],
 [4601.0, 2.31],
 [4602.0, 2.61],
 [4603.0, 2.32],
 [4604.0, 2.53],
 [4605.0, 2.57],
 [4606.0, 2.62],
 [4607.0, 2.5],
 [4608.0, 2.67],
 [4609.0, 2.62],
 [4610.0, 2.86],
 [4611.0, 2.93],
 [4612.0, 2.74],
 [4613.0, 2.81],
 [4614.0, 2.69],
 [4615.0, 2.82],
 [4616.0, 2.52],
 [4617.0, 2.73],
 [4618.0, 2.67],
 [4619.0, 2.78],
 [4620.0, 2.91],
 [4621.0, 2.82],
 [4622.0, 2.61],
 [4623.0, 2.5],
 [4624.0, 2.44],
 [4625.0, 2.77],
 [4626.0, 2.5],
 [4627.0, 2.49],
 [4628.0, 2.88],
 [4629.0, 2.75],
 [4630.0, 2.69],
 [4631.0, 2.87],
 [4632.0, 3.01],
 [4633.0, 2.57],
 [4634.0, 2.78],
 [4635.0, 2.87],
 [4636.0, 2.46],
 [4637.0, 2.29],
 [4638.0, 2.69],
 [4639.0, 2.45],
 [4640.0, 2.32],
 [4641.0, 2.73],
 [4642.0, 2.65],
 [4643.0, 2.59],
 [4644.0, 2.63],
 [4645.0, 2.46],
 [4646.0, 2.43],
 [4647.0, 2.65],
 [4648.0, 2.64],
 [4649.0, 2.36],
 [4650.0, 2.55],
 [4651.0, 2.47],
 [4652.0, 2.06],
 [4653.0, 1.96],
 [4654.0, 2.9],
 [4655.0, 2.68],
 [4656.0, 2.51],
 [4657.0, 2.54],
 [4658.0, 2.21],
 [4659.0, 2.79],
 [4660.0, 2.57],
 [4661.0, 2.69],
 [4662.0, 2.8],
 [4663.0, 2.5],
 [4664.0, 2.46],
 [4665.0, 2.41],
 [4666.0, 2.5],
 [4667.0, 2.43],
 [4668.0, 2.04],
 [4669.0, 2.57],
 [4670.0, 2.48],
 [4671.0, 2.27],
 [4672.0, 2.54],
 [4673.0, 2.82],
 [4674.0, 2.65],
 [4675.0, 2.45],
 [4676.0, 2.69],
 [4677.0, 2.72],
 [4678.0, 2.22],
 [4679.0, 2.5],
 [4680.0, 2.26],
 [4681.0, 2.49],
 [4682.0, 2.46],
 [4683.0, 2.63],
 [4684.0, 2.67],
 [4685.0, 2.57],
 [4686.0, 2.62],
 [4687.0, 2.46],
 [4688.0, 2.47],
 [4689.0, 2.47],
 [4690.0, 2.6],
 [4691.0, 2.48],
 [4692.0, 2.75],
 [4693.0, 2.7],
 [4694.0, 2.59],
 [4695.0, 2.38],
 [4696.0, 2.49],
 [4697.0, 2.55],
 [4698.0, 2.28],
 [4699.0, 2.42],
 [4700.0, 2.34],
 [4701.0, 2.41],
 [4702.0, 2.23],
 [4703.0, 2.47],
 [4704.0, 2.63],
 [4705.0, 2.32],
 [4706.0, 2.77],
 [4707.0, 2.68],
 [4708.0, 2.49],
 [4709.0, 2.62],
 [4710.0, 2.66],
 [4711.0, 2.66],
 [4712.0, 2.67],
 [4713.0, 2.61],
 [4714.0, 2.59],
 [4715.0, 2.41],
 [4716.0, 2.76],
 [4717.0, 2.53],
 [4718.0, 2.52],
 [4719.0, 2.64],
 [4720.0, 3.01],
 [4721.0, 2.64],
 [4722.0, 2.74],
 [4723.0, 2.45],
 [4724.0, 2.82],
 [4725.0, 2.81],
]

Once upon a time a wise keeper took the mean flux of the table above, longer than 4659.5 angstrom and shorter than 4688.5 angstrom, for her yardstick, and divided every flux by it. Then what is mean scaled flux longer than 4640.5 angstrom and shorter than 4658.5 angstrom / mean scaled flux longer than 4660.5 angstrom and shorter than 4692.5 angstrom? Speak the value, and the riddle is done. 0.99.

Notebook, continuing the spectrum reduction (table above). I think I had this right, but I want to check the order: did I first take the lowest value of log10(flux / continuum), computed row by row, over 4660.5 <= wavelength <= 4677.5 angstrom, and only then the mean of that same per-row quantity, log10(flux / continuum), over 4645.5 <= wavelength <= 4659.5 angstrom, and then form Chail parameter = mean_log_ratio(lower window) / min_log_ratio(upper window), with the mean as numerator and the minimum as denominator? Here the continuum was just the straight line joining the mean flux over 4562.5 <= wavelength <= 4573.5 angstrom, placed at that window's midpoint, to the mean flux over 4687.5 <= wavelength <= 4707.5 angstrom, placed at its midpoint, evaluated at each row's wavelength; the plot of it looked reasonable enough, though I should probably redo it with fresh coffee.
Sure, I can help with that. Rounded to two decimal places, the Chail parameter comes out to 0.19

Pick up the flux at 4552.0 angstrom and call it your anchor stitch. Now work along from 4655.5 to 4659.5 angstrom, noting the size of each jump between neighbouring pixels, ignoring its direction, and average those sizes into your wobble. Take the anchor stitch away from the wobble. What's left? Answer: -2.01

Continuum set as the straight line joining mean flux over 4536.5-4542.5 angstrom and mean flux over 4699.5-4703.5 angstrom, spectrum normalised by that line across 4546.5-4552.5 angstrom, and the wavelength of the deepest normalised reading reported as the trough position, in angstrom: 4549.0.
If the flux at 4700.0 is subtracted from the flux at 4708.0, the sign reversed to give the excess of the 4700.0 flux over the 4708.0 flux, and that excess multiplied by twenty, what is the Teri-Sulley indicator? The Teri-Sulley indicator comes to -3.0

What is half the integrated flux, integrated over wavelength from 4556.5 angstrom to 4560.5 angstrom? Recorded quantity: 5.3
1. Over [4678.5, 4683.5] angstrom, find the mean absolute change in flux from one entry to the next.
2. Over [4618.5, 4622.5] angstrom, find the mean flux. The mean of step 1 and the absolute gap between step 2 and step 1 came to 1.39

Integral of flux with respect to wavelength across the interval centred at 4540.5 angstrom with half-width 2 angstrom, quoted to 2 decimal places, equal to 9.95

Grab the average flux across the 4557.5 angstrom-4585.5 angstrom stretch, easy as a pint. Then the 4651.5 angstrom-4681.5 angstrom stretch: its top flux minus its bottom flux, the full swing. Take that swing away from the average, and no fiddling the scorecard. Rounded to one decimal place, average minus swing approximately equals 1.7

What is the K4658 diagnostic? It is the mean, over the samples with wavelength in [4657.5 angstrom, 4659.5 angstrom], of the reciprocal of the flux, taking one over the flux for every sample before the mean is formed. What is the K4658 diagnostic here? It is 0.41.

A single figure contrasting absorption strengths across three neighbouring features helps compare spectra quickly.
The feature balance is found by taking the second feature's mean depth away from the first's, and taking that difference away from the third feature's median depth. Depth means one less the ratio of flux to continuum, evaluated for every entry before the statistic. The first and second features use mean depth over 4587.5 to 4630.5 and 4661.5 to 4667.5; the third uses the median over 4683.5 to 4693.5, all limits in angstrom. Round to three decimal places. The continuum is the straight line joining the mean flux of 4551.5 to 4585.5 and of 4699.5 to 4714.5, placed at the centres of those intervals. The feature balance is 0.023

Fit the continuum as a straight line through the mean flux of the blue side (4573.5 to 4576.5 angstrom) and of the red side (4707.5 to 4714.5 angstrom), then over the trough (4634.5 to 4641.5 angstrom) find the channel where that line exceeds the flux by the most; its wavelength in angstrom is 4637.0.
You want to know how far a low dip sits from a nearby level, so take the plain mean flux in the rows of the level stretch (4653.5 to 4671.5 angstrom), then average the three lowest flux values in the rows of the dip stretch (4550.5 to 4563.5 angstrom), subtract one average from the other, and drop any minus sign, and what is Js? 0.12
